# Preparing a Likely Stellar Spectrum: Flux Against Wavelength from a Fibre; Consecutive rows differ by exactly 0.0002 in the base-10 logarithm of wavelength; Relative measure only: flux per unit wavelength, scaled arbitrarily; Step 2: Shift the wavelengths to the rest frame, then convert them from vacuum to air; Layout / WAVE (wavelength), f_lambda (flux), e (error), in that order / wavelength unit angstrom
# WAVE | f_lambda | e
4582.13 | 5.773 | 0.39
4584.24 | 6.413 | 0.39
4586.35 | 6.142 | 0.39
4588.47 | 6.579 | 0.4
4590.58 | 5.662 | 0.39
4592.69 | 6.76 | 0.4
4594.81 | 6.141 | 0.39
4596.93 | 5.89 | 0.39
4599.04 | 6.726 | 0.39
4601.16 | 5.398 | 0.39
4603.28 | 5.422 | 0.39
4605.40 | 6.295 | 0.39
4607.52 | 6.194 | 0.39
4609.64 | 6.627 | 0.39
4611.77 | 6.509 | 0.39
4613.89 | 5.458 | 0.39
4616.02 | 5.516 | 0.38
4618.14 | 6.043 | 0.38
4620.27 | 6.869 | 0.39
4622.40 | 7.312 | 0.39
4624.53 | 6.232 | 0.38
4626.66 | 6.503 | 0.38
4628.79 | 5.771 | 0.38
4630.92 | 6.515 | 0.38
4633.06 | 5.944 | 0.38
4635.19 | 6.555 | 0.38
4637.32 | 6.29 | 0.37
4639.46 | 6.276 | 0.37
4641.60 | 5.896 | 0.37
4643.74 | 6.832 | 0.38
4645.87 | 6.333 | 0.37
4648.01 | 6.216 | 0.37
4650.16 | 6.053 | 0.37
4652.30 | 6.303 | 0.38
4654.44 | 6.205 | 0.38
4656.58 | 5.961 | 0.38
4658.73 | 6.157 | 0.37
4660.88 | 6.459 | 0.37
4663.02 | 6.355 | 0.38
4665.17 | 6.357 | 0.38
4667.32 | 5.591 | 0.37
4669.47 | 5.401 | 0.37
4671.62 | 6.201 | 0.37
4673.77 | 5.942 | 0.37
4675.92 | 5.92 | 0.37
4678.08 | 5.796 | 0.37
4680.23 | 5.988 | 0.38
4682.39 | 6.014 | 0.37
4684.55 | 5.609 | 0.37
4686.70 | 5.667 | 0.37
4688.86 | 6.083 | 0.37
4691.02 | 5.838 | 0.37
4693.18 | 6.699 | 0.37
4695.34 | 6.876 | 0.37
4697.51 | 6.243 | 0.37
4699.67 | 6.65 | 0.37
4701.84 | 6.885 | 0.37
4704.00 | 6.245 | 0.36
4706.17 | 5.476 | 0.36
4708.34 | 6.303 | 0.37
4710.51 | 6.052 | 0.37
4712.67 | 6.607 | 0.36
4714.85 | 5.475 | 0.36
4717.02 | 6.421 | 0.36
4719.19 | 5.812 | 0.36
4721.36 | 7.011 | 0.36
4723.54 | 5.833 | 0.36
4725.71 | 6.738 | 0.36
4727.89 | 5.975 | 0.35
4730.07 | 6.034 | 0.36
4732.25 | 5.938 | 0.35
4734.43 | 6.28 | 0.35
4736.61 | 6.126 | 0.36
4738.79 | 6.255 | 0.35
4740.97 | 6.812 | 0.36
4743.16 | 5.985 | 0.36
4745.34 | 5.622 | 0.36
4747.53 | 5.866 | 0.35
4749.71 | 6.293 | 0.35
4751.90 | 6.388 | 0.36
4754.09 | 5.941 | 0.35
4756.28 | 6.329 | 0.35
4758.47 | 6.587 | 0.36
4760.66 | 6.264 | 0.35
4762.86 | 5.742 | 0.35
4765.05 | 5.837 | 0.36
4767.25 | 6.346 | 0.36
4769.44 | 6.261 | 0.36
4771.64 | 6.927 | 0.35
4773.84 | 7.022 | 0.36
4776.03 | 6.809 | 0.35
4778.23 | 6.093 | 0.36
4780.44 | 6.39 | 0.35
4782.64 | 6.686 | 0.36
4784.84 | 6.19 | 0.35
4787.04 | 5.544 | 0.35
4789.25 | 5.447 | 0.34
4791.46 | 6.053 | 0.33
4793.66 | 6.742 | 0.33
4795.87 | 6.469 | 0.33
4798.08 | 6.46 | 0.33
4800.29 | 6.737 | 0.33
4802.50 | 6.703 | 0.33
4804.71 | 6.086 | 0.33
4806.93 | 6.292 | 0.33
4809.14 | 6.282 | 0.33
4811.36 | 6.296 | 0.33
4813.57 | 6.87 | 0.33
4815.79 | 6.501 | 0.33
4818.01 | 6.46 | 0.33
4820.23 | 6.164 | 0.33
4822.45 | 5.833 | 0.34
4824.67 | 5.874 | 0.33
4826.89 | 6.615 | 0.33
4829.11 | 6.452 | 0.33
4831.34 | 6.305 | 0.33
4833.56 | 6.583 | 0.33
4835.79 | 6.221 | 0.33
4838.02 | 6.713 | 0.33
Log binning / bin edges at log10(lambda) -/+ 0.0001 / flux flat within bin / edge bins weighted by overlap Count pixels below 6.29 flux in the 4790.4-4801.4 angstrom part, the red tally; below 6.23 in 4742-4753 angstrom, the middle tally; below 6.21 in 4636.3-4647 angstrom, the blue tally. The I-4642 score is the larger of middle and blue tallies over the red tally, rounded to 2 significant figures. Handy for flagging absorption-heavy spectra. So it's 3.0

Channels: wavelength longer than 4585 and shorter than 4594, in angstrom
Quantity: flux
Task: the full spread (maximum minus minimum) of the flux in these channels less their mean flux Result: -5.19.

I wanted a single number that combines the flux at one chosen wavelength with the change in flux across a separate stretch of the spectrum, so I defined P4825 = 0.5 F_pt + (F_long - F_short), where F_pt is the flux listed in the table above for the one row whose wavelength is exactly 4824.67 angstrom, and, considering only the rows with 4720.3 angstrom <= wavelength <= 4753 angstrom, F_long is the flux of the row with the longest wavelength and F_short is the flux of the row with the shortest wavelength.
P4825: 2.3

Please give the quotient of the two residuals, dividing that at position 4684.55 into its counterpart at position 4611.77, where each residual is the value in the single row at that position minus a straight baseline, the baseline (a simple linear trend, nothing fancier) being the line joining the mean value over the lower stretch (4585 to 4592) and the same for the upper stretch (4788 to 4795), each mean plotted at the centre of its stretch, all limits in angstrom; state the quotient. -1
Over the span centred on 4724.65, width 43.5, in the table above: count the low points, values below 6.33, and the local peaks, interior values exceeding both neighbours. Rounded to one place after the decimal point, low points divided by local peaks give 1.9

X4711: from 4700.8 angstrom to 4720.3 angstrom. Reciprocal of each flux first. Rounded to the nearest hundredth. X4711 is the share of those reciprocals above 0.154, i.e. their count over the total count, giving 0.78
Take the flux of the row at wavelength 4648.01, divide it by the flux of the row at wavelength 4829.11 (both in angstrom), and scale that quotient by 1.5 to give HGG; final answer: 1.45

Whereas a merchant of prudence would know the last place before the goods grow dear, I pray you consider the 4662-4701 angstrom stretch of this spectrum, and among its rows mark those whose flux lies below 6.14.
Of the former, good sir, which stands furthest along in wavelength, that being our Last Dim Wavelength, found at 4691.02 angstrom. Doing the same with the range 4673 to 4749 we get 4747.53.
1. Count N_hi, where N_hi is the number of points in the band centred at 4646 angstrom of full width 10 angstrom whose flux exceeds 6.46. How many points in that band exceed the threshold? 1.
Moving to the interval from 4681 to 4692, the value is 0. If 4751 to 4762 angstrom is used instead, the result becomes 1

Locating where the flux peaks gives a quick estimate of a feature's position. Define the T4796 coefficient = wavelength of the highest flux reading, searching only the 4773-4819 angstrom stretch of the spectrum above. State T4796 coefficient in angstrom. 4773.84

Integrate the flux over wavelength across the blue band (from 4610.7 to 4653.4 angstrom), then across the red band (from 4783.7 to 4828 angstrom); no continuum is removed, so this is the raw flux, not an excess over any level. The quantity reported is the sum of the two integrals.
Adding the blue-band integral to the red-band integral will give 546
